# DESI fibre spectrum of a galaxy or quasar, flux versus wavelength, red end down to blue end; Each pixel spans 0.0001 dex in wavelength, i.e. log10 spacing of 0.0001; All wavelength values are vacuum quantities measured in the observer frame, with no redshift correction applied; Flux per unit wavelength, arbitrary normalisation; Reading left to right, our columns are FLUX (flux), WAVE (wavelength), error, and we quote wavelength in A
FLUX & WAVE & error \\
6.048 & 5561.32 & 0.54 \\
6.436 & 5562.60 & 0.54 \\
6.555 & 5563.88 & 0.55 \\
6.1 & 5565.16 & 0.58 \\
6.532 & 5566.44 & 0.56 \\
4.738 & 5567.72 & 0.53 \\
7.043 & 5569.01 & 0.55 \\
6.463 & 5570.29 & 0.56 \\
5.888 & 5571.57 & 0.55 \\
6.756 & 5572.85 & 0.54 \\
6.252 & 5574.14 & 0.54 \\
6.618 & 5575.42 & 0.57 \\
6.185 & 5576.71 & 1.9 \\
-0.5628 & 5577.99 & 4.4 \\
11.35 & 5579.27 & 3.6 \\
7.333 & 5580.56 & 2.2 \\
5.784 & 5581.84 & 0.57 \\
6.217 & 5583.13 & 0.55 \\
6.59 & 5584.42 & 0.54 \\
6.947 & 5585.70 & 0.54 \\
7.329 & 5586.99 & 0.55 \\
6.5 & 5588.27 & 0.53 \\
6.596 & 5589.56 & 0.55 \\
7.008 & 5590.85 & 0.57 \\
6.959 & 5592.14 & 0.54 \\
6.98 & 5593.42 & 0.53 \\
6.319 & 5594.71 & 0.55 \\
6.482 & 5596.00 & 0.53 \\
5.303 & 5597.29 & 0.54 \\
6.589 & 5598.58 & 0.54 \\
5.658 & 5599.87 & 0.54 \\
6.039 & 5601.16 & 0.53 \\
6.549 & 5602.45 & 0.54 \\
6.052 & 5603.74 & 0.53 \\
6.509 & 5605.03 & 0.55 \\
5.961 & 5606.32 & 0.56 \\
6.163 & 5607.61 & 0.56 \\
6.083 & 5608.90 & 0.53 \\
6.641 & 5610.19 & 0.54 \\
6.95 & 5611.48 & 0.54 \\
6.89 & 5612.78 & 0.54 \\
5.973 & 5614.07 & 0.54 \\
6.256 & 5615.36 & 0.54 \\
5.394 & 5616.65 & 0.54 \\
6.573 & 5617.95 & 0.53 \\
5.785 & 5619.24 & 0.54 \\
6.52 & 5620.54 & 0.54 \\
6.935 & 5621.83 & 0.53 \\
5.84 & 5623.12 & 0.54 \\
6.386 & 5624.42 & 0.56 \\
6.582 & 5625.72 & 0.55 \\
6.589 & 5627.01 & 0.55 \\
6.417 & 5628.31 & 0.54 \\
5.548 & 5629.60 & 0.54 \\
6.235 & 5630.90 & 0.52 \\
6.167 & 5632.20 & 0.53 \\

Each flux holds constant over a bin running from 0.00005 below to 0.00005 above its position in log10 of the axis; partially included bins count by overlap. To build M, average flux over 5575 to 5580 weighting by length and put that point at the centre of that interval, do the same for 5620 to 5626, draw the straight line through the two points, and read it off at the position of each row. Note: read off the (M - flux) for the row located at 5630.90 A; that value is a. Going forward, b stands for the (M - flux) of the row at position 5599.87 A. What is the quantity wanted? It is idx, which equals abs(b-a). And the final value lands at 0.2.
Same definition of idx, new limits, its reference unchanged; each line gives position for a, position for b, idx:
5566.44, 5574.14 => 0.4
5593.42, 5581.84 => 1.1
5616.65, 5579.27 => 6.4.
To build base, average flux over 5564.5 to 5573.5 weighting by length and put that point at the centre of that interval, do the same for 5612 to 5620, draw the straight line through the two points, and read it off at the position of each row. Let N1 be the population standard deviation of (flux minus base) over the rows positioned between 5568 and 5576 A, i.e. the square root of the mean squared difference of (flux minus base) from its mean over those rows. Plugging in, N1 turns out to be 0.37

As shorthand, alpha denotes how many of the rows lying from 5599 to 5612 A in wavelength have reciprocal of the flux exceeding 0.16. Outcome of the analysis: 6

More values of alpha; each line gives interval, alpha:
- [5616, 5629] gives 3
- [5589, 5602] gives 3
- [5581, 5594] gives 2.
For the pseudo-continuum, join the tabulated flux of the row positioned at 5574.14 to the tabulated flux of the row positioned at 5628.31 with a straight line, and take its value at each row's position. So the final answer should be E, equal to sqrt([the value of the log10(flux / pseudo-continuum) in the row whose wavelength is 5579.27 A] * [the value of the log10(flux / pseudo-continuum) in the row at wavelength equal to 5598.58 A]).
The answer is 0.067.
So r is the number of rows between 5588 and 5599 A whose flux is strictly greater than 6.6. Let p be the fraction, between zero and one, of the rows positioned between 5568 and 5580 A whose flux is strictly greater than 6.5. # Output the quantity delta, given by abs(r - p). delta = 2.6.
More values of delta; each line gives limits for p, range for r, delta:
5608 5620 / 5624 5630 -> 0.4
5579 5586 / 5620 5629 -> 0.3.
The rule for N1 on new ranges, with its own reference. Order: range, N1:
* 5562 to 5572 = 0.64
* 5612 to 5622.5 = 0.51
